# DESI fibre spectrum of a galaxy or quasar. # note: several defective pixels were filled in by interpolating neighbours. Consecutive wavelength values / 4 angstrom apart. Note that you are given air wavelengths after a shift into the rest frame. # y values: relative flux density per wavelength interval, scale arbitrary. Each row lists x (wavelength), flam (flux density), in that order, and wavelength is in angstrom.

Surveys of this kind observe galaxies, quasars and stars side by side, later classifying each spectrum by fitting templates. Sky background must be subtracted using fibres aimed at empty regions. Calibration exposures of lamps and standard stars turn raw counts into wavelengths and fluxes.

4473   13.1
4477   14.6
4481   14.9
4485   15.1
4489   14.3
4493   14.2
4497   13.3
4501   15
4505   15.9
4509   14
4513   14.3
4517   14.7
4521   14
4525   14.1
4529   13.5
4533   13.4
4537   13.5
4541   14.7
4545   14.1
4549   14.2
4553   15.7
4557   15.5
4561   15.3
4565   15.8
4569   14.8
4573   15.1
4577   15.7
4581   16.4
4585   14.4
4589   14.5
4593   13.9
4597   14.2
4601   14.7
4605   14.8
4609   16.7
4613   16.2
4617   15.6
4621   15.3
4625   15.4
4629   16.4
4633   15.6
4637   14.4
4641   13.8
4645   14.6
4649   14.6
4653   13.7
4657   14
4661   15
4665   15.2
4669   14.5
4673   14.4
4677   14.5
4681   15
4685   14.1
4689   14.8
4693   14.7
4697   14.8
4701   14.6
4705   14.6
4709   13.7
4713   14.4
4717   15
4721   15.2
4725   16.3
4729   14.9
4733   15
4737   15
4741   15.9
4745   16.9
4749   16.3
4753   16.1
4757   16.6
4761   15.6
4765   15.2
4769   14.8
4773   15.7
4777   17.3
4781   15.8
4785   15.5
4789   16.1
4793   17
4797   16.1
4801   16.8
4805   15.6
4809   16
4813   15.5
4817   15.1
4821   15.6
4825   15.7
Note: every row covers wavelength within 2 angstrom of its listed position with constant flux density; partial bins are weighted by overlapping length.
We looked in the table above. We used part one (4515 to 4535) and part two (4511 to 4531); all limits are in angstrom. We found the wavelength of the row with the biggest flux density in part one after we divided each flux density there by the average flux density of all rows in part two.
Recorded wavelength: 4517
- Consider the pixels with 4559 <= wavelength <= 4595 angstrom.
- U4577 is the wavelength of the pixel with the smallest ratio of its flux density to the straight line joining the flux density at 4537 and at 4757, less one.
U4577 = 4593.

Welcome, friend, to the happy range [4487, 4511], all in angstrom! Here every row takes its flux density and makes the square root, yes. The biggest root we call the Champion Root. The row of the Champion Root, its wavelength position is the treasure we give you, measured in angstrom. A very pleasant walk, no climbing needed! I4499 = 4505 angstrom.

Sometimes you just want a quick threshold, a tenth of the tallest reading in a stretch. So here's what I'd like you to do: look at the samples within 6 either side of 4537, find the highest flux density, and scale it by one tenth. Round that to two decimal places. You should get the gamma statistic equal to 1.47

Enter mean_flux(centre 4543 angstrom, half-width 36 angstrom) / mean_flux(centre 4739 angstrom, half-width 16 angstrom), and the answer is 0.92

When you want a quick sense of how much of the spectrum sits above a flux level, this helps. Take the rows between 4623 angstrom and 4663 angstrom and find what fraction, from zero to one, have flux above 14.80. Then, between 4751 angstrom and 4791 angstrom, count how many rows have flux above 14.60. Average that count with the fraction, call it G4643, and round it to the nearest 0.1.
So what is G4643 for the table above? 5.2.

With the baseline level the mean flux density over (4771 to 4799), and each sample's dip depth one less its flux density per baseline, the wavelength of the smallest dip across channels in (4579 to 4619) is 4609 angstrom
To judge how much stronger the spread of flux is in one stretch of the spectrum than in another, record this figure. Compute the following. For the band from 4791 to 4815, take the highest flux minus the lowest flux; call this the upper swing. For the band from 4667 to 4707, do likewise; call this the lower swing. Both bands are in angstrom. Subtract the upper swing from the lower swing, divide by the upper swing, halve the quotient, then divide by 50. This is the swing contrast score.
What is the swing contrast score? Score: -0.004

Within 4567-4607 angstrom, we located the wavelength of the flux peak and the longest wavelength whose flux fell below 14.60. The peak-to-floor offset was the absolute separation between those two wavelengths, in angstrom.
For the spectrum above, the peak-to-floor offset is 16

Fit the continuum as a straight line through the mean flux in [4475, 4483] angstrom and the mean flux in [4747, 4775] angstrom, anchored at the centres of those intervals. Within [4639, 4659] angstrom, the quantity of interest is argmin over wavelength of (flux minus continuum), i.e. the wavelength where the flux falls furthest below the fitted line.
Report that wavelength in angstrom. 4653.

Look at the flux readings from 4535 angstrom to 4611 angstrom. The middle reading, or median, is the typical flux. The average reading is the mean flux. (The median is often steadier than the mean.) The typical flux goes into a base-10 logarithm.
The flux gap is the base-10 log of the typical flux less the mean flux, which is -13.8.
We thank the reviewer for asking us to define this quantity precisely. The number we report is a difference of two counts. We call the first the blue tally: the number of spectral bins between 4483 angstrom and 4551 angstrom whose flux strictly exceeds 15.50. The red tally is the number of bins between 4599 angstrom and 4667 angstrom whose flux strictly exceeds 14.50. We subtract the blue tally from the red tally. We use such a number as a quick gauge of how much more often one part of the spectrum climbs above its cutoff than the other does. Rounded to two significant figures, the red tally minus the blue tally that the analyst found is 12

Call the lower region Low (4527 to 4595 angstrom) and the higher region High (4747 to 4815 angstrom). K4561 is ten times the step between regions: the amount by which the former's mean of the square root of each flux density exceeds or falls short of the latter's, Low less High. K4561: -1.6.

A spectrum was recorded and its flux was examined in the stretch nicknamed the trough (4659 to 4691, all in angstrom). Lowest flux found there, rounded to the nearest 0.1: 14.1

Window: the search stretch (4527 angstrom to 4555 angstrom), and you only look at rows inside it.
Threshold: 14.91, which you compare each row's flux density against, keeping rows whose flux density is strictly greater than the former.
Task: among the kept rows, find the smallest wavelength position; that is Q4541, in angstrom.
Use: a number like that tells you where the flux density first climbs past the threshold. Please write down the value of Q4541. 4553 angstrom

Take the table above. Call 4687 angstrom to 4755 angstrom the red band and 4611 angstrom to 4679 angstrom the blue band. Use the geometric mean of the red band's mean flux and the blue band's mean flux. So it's 15.0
